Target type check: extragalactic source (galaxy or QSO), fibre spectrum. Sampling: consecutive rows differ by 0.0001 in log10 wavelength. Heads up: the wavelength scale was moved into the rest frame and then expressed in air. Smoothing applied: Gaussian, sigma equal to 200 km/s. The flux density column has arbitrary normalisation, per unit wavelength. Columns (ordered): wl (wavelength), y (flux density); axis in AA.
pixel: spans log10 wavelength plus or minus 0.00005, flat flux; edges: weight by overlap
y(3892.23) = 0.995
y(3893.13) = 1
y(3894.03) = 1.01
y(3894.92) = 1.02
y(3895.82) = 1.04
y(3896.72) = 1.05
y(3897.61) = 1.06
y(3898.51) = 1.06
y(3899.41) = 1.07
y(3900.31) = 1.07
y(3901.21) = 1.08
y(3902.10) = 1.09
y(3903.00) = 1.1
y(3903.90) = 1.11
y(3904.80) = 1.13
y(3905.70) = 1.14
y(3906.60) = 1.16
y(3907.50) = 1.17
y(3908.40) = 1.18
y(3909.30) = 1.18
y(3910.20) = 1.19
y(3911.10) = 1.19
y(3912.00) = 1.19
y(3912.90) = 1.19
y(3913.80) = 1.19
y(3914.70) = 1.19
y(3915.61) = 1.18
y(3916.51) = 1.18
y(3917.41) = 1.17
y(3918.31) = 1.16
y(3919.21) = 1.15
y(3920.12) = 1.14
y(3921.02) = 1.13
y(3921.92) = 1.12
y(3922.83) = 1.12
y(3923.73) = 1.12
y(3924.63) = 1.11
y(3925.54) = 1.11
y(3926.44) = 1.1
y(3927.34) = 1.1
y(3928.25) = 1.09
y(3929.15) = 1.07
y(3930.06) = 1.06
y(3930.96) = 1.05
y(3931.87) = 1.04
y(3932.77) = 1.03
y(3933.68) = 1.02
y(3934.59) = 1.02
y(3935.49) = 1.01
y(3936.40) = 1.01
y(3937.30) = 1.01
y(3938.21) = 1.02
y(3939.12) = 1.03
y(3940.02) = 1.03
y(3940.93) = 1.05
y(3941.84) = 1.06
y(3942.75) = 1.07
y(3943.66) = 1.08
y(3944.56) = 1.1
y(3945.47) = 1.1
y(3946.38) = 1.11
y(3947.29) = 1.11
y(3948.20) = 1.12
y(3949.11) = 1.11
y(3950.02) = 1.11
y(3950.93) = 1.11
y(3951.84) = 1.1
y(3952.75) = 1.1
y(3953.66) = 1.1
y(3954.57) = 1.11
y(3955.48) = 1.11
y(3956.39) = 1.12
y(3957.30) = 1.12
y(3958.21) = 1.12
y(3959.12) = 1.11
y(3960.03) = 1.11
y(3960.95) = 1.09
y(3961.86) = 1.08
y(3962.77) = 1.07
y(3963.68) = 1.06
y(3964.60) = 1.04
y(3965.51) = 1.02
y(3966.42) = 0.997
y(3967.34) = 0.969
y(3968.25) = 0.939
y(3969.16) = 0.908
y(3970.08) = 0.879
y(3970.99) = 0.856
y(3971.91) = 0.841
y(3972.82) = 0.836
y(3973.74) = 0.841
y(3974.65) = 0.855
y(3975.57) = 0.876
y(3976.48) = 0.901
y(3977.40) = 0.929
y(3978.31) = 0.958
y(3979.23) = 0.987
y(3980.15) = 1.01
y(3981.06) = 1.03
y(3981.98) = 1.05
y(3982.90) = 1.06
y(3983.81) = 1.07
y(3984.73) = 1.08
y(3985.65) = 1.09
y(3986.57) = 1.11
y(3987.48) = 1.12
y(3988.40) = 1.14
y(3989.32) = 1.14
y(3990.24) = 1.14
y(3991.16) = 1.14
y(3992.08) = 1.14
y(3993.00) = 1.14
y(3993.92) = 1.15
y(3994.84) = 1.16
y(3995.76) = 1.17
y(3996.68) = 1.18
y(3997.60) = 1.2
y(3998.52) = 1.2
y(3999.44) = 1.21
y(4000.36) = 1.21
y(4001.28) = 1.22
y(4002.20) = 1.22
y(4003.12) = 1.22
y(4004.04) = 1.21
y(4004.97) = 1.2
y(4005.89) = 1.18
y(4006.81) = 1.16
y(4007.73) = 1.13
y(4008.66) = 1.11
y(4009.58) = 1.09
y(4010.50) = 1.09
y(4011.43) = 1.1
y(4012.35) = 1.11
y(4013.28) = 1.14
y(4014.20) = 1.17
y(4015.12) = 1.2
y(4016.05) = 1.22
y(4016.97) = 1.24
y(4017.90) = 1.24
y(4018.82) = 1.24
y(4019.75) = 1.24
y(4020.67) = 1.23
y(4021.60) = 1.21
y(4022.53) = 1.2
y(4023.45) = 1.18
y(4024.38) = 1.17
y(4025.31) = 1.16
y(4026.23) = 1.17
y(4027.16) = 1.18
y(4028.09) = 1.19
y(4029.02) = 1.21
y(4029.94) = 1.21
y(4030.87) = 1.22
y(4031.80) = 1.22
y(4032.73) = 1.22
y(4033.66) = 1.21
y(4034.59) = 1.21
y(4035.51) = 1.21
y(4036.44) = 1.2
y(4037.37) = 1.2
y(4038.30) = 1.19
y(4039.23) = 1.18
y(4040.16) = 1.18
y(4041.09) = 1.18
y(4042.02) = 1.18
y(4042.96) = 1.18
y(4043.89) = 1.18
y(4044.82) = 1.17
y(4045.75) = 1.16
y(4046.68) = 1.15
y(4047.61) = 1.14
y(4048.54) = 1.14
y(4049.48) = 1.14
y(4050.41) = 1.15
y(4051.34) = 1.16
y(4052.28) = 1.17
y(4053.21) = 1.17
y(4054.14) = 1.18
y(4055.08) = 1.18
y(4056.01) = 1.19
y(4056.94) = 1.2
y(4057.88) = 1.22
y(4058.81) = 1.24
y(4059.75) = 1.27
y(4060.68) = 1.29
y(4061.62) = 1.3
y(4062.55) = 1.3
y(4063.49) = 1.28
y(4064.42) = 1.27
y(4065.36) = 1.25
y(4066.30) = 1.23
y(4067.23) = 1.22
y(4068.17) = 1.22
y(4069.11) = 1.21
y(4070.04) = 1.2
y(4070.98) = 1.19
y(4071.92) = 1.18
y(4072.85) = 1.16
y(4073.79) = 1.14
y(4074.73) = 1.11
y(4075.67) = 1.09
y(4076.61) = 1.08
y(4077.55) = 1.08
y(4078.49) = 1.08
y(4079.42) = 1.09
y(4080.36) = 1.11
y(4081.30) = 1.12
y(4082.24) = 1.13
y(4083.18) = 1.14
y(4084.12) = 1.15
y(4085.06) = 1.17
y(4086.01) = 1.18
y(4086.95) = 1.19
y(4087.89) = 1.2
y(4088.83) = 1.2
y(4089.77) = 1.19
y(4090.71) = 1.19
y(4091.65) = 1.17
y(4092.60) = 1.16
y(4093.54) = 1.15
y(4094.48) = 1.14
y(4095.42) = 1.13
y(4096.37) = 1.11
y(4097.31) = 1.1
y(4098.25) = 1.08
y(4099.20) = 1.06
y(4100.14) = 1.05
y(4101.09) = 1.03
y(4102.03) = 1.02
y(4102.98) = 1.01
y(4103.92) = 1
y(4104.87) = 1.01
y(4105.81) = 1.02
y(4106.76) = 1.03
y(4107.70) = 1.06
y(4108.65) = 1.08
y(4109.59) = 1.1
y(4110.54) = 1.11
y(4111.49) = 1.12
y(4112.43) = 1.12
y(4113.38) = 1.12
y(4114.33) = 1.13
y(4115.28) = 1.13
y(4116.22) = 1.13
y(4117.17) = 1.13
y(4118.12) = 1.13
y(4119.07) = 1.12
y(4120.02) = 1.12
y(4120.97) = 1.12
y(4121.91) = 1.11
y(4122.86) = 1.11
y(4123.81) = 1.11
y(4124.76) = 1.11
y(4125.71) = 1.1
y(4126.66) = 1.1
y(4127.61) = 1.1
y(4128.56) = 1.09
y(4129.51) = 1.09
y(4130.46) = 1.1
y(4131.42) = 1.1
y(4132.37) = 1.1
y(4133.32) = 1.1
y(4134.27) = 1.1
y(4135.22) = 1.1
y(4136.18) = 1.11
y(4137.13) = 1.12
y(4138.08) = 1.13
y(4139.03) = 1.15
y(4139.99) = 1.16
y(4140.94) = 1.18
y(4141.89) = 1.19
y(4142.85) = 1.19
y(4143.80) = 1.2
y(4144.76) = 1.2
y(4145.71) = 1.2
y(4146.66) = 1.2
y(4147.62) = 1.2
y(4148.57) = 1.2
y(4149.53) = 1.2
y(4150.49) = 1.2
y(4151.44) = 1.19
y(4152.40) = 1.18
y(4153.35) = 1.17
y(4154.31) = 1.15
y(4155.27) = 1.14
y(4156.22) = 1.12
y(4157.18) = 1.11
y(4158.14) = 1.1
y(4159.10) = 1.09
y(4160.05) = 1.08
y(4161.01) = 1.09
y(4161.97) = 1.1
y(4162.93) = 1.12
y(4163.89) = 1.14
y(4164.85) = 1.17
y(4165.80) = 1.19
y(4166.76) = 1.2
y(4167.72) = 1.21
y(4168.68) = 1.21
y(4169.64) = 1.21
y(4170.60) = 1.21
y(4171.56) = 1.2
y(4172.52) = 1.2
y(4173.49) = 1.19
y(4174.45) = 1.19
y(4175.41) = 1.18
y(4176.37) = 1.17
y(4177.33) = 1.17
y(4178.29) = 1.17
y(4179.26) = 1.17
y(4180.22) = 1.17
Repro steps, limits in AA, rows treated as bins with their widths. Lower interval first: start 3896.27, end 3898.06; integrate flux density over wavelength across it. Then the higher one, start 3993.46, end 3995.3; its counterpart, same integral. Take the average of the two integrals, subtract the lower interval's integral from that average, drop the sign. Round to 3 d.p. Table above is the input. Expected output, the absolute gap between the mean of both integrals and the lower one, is 0.116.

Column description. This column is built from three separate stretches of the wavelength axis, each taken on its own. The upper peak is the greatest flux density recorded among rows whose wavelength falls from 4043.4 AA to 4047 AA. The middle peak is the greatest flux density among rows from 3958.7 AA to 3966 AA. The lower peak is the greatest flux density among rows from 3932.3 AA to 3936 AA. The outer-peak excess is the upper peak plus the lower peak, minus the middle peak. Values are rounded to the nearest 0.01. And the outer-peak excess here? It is 1.10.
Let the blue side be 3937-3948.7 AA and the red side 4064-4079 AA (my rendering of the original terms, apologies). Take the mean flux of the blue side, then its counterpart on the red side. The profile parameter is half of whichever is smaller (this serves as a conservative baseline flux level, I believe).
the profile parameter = 0.534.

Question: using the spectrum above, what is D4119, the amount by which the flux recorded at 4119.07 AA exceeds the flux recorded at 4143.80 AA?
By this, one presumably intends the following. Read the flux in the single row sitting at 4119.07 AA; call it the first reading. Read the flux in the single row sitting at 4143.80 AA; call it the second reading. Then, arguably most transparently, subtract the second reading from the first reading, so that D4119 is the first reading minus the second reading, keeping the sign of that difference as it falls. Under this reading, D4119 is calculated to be -0.08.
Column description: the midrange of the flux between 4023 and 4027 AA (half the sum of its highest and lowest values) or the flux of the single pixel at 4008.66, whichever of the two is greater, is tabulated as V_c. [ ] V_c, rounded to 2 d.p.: 1.17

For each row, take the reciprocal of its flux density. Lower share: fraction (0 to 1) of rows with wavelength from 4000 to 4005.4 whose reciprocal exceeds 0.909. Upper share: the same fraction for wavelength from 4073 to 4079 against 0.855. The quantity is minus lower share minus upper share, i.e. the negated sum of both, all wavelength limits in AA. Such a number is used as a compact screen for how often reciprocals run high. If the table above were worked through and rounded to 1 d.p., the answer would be -1.0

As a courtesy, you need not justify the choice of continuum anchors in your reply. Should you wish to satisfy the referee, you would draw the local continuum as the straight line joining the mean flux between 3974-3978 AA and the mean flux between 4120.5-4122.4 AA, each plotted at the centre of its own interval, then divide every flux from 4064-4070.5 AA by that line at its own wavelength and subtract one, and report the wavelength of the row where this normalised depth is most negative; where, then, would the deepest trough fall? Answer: 4070.04 AA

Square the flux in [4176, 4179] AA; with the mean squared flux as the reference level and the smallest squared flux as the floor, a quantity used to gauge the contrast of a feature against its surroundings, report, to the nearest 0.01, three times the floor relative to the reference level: 3.00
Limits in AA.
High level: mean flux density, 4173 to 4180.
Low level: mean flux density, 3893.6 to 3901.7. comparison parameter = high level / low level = 1.12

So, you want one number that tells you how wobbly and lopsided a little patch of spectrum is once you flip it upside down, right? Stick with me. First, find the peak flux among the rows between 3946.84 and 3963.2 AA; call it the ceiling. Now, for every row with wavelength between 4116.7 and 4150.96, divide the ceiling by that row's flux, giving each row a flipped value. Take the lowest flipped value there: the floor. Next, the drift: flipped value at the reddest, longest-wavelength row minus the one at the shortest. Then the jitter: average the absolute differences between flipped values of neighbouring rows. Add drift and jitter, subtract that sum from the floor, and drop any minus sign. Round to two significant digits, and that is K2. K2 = 0.99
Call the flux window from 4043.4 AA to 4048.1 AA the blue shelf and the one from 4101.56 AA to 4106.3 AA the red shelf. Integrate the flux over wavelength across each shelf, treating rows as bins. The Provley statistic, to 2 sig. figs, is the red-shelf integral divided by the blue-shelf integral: 0.88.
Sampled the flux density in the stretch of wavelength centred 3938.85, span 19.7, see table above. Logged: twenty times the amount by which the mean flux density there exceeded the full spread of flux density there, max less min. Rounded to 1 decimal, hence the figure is 18.9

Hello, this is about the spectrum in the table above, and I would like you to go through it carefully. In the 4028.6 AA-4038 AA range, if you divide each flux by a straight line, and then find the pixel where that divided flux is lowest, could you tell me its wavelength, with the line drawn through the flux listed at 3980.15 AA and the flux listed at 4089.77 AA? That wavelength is 4037.37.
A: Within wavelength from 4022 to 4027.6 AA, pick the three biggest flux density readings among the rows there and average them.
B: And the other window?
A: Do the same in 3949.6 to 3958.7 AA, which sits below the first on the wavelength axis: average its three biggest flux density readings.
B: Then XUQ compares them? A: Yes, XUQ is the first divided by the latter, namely 1.06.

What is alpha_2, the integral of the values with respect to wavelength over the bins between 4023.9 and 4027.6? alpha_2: 4.3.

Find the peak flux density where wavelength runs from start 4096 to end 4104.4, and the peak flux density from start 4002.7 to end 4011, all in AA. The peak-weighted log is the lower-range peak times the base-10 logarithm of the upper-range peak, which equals 0.055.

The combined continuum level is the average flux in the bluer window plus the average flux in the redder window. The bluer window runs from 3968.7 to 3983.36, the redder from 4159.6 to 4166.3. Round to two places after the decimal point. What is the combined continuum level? 2.05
